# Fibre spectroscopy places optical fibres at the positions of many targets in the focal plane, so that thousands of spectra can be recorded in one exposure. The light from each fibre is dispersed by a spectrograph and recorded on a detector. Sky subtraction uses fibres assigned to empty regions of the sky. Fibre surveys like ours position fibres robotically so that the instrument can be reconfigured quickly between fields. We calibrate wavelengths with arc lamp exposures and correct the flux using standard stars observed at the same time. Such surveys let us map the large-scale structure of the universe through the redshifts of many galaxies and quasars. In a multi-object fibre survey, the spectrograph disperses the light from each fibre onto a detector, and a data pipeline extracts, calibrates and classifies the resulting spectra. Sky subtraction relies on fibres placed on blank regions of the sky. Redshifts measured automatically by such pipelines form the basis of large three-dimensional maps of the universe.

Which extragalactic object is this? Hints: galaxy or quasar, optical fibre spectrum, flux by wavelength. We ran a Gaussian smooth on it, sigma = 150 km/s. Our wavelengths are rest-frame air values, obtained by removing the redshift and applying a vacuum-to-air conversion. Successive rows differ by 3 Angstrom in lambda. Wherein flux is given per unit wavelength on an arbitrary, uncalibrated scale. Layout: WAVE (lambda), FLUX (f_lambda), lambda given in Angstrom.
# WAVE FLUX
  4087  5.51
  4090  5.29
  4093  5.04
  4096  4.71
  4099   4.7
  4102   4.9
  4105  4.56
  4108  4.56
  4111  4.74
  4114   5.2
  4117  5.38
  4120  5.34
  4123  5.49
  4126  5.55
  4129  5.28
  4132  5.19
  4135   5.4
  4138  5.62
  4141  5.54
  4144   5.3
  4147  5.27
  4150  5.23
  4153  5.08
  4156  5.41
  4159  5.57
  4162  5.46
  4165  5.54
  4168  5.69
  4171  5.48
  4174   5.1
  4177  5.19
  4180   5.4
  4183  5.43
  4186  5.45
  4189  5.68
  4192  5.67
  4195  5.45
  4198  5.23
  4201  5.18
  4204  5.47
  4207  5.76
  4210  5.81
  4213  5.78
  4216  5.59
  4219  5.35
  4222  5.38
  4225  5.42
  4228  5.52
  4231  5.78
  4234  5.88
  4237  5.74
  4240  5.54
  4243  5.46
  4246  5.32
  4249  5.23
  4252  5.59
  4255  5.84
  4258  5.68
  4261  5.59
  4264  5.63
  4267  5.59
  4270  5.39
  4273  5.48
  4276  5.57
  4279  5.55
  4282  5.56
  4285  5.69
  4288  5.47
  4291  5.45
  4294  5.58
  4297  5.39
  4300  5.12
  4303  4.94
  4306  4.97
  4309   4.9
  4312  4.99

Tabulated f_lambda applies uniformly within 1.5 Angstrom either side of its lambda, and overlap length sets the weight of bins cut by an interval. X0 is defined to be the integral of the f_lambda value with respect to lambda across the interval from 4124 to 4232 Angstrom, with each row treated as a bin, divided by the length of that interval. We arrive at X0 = 5.45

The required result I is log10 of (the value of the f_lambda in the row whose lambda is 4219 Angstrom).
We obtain 0.728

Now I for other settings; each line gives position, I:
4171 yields 0.739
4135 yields 0.732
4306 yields 0.696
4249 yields 0.719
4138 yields 0.750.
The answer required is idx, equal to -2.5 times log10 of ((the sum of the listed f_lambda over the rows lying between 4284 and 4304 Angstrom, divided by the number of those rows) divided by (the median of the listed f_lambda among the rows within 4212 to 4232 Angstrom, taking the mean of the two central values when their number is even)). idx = 0.03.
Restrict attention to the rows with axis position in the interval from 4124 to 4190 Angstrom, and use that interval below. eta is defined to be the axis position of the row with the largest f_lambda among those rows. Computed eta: 4168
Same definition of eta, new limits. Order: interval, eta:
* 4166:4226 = 4210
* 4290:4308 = 4294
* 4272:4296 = 4285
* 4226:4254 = 4234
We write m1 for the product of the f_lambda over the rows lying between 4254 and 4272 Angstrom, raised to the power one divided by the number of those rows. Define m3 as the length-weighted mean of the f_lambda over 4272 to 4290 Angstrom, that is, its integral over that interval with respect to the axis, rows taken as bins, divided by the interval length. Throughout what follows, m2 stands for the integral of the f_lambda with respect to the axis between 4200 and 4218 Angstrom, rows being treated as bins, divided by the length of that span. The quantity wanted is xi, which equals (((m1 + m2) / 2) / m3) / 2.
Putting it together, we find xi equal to 0.505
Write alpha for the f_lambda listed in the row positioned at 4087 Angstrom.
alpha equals 5.51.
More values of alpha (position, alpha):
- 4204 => 5.47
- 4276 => 5.57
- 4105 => 4.56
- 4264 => 5.63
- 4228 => 5.52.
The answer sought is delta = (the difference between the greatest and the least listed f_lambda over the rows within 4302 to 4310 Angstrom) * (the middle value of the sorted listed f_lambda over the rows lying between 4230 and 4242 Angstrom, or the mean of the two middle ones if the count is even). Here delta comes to 0.4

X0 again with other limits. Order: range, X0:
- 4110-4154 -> 5.32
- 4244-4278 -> 5.54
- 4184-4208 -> 5.48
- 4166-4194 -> 5.46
